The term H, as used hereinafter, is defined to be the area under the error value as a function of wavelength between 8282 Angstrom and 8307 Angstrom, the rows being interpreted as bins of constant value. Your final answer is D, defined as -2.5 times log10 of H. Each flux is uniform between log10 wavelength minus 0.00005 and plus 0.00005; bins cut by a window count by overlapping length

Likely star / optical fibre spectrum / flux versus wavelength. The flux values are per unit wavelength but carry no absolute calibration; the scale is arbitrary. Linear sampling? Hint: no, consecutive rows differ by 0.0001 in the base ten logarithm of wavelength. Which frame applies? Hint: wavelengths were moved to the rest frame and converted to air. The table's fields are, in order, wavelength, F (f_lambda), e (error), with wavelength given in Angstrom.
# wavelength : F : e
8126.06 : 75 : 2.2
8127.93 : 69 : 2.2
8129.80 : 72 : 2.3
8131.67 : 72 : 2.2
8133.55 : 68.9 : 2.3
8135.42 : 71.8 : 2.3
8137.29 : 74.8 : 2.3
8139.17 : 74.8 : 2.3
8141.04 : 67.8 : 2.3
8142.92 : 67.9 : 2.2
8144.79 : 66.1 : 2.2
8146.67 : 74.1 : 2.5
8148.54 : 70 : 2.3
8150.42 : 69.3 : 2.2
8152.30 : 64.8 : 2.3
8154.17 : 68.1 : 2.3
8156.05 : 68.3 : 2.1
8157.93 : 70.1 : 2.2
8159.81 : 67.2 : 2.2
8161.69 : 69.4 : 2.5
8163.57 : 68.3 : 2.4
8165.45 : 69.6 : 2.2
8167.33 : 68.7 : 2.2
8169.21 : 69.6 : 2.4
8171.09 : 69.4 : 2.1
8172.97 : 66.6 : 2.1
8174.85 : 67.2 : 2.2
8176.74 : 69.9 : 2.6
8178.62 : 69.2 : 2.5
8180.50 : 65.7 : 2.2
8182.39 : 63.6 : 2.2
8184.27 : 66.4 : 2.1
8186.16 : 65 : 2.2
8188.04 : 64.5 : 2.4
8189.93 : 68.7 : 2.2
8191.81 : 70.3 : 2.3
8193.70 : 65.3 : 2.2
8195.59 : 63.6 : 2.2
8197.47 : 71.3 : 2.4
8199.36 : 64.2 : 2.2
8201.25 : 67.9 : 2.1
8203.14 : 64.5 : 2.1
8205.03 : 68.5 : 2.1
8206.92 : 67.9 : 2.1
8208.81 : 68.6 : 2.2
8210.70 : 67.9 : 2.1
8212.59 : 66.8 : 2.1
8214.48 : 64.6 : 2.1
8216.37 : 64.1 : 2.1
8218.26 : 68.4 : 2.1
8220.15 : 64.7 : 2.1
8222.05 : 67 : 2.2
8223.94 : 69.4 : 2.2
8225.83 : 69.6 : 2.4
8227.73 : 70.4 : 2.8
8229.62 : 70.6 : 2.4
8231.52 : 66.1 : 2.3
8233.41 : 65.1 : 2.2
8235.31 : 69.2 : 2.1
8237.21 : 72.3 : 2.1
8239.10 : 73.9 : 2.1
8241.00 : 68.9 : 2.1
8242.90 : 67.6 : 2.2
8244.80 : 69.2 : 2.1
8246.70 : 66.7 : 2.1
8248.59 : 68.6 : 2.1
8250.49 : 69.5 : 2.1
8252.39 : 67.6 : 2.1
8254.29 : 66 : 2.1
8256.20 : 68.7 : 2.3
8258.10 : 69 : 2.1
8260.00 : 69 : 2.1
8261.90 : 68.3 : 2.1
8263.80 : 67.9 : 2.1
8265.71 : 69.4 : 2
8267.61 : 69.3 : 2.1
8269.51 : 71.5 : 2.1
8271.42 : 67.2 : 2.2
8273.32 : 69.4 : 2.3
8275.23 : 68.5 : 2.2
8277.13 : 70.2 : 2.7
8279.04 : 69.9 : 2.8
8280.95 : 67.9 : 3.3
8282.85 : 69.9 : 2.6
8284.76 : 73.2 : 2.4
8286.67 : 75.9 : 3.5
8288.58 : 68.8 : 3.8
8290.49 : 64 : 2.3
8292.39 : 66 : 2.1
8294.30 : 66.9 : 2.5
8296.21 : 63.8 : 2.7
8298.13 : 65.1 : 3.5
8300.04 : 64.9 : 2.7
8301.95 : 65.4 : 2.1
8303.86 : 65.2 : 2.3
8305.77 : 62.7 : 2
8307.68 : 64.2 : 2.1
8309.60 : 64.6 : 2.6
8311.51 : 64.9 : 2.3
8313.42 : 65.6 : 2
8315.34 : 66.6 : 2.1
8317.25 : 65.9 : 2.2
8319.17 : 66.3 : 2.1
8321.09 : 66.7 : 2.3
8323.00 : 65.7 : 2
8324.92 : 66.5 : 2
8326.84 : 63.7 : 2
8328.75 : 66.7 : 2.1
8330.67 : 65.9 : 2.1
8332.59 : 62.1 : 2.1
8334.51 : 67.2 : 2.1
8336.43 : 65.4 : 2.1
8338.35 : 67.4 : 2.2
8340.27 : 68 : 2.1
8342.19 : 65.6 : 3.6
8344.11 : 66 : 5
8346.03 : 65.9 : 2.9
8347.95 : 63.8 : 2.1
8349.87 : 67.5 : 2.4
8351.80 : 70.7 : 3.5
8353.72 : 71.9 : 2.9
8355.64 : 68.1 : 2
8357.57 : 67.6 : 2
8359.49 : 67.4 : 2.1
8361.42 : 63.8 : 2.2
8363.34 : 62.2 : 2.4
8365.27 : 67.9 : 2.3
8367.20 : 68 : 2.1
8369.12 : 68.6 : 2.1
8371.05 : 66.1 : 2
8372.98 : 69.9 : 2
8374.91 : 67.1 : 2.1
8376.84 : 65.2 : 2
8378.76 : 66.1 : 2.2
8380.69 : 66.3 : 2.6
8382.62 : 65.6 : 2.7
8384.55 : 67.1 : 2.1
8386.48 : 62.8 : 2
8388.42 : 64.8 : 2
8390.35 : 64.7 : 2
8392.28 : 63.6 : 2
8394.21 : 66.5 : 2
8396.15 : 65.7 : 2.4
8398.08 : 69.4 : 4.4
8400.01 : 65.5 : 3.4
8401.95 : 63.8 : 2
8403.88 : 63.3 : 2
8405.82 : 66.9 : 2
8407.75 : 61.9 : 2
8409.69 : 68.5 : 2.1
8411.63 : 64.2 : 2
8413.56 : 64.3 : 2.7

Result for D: -4.55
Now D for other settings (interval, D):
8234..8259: -4.31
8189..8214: -4.34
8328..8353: -4.55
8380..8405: -4.46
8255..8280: -4.37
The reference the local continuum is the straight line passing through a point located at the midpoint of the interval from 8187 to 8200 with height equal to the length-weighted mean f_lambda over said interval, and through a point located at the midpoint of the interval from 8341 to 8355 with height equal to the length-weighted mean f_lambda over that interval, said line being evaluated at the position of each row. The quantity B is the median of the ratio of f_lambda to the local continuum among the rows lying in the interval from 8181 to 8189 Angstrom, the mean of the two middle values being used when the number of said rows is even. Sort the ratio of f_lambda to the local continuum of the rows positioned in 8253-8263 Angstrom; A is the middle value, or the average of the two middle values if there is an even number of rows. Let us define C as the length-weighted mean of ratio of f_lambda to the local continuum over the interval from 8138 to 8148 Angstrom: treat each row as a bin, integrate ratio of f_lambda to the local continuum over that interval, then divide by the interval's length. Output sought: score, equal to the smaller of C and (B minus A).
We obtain -0.06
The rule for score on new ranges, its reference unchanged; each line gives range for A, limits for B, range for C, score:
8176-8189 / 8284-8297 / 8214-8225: 0.01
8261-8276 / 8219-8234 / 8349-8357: -0.01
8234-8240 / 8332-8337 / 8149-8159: -0.11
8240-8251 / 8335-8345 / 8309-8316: -0.05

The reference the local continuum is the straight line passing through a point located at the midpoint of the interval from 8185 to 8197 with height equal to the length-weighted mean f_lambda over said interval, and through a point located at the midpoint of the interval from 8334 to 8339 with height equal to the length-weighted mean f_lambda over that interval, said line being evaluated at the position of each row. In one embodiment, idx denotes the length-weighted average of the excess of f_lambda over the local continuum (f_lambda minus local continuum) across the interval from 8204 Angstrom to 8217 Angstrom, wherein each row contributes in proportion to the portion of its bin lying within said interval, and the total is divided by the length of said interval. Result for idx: 0.5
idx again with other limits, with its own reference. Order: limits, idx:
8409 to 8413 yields -0.6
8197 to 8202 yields 1.0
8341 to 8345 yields -0.6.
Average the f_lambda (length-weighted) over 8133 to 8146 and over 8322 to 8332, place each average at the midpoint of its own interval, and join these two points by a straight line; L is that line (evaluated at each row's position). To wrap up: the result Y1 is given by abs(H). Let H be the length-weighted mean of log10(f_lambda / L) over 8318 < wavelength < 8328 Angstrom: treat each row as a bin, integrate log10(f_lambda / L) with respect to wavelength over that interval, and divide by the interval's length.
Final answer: 0.001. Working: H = 0.00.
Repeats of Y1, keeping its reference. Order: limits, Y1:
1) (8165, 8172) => 0.002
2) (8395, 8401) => 0.020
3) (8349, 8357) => 0.029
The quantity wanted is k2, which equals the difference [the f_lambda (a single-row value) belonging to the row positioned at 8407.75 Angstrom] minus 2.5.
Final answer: 59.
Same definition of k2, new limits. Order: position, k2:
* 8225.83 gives 67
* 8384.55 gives 65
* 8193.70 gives 63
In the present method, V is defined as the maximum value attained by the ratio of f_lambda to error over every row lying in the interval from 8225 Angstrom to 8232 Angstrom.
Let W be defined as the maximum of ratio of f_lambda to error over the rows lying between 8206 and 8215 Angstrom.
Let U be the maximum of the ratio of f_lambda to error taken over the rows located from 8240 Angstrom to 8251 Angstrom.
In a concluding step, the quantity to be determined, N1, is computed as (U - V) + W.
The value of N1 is 36.0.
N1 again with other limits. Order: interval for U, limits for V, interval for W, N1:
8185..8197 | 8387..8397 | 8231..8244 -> 33.2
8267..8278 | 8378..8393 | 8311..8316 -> 34.4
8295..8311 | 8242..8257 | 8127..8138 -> 31.0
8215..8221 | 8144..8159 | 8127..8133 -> 32.8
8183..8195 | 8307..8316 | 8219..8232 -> 30.4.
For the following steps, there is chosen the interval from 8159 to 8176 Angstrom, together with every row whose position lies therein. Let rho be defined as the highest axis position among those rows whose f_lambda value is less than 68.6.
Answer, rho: 8174.85 Angstrom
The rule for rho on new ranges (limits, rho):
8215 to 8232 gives 8231.52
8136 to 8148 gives 8144.79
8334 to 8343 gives 8342.19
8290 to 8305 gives 8303.86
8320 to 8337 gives 8336.43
